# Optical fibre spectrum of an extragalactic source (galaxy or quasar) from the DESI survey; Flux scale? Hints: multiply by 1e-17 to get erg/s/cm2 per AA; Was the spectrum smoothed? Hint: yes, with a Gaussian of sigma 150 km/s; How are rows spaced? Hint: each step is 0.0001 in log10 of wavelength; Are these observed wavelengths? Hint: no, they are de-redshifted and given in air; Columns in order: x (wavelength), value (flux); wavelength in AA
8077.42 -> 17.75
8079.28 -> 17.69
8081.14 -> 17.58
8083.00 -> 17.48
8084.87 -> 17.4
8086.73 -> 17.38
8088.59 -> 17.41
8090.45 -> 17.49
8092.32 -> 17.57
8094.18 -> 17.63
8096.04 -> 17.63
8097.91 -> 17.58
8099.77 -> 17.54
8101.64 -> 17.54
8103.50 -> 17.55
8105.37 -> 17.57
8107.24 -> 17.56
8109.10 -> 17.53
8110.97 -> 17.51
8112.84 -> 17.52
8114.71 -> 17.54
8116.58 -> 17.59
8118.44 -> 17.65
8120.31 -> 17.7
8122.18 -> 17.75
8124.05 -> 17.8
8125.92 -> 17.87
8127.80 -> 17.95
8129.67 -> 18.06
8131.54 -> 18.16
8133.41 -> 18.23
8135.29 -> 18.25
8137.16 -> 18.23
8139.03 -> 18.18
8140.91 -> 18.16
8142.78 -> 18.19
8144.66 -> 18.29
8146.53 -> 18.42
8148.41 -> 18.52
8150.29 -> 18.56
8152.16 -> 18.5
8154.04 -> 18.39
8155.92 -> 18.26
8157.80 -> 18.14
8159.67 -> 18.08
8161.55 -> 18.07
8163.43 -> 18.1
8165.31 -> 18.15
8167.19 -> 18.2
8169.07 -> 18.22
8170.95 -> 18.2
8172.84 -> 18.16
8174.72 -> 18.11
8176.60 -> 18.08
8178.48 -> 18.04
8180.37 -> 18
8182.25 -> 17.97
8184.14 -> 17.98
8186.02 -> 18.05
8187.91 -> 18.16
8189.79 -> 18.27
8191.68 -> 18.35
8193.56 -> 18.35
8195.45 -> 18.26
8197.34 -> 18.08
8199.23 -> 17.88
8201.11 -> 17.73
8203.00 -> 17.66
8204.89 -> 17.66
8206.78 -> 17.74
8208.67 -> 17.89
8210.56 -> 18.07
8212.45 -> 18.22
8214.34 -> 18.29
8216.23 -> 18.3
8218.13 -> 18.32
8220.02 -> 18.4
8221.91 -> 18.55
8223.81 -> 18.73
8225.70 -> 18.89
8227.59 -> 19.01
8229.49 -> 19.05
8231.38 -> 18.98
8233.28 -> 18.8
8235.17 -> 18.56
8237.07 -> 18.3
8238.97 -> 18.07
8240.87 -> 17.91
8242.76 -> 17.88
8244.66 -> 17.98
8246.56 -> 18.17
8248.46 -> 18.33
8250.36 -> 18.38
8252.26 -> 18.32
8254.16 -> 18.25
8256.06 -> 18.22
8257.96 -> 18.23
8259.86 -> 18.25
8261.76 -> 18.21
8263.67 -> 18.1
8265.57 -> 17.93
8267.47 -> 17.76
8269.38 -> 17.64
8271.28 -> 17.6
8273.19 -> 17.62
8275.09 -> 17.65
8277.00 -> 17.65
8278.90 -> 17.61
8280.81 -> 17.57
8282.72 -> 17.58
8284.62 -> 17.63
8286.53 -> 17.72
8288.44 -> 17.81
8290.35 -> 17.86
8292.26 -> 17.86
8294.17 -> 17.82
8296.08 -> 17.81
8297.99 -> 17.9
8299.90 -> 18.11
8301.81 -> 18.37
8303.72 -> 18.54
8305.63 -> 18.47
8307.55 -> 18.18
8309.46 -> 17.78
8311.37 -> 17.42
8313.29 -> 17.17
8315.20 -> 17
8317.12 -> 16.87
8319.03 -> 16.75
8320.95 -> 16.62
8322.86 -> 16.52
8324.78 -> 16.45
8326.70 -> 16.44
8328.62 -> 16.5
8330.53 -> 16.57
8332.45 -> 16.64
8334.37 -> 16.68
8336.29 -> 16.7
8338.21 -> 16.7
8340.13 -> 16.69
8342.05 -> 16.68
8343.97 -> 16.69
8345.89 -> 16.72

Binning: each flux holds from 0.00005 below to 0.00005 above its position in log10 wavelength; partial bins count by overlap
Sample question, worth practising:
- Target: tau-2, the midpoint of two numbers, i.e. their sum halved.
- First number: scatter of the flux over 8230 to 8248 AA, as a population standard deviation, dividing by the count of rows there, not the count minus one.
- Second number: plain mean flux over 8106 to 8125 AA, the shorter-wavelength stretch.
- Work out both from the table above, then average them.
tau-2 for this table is 9.00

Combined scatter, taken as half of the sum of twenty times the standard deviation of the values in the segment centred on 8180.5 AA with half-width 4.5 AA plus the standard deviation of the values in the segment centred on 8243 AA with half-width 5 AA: 0.5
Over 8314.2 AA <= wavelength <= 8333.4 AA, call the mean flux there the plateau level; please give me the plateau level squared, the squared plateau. 277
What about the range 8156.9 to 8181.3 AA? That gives 328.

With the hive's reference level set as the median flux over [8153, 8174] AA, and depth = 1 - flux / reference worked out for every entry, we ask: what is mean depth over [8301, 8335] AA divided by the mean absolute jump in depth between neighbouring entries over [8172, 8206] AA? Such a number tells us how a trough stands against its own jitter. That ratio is 13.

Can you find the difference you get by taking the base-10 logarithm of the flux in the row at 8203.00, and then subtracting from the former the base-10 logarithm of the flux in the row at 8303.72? -0.021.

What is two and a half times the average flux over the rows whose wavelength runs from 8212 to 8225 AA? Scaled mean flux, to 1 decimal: 46.0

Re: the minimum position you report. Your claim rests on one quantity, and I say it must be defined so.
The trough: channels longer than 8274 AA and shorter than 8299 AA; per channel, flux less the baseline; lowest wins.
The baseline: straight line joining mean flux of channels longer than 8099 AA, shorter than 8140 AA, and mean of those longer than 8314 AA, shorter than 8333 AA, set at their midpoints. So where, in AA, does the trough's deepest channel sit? 8280.81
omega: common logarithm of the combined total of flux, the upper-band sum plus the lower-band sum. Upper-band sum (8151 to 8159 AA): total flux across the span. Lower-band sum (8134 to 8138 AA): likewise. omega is 2.04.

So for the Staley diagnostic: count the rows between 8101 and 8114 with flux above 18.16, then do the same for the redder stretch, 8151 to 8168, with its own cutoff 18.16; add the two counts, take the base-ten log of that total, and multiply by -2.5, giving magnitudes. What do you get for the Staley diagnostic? -1.5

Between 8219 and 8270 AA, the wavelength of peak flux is 8229.49 AA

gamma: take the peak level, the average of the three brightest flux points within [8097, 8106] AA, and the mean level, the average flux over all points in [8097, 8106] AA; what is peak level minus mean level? 0.01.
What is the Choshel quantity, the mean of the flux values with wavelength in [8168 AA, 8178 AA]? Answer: 18.2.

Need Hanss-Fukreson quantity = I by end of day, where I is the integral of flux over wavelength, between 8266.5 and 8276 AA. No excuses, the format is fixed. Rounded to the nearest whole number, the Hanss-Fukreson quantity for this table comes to 168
